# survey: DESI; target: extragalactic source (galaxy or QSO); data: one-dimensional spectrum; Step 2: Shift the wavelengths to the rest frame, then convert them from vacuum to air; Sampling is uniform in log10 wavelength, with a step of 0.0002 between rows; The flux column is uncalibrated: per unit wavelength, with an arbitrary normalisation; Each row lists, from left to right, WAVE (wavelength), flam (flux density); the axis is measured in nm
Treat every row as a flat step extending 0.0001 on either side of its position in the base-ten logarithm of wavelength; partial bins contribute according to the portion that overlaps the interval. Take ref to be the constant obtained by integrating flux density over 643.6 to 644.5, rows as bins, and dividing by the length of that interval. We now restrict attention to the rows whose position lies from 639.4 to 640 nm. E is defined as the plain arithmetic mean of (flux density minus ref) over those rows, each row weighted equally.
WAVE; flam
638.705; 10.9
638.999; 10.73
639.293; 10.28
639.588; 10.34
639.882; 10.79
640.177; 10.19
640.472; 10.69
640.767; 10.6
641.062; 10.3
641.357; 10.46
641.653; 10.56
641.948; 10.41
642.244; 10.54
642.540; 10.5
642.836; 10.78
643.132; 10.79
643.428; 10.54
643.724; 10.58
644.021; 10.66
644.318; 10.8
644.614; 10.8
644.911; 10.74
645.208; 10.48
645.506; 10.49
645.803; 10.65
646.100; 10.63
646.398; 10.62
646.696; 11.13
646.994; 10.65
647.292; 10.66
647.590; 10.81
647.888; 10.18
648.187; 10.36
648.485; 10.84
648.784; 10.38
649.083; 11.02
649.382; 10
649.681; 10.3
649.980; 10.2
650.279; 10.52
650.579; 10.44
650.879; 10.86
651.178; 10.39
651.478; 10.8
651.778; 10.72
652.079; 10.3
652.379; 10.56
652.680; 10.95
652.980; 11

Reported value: -0.122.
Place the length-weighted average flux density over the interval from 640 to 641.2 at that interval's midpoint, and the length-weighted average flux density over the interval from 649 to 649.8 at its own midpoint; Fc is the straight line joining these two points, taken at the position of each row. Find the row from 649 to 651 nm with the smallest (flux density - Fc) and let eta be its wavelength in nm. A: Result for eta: 649.382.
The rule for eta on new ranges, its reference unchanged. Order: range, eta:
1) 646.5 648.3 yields 647.888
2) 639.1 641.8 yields 640.177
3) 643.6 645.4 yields 645.208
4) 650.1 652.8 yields 652.079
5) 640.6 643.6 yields 641.062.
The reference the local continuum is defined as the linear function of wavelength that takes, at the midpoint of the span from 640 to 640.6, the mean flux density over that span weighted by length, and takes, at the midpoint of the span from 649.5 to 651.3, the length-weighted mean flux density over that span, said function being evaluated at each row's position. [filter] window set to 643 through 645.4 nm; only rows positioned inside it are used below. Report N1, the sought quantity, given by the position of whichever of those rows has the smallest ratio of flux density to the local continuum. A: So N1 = 645.208 nm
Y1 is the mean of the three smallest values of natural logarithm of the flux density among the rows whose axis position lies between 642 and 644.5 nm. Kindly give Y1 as 2.35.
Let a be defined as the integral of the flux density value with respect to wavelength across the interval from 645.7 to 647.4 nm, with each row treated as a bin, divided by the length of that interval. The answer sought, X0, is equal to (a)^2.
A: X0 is 115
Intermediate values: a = 10.7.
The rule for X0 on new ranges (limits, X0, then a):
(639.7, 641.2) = 111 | 10.5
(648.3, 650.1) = 109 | 10.5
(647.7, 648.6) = 110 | 10.5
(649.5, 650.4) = 107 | 10.3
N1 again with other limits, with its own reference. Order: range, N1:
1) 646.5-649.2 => 647.888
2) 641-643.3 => 641.062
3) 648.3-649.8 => 649.382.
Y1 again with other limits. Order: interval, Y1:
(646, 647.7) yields 2.36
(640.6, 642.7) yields 2.34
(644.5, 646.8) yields 2.35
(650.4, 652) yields 2.35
